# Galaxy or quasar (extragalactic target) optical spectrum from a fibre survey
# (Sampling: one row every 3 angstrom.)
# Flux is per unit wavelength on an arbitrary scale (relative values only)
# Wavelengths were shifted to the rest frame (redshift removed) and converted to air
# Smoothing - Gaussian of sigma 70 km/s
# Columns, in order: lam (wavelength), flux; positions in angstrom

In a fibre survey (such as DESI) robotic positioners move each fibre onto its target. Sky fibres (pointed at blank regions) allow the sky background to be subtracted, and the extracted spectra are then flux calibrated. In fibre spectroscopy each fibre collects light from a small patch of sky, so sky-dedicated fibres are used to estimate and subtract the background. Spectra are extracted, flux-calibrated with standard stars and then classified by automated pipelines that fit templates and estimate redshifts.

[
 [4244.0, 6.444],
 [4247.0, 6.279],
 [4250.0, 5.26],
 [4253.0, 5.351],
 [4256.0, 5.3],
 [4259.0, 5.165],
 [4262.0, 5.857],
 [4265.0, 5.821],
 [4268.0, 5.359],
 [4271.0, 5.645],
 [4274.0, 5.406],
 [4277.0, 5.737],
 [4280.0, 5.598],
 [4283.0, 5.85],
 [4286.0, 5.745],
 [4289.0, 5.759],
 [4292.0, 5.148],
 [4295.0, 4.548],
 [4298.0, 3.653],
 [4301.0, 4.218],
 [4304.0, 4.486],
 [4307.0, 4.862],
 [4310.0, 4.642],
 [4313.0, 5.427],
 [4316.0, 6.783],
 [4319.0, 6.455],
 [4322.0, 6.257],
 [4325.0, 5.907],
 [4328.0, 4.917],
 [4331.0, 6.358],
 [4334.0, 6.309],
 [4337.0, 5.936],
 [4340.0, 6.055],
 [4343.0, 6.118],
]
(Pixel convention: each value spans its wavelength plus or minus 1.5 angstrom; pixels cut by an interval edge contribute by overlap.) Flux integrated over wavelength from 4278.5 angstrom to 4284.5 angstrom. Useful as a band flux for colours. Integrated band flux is 34.3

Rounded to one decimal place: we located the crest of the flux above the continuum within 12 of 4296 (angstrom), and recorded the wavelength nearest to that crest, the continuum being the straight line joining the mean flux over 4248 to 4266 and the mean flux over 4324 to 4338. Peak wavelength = 4286.0 angstrom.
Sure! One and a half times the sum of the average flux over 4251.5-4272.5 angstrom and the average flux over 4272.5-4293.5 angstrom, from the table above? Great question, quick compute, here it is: 16.7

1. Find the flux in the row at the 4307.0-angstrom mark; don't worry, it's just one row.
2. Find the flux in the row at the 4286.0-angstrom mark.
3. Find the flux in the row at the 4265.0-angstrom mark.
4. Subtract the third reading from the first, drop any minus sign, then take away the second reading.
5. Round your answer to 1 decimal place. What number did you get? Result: -4.8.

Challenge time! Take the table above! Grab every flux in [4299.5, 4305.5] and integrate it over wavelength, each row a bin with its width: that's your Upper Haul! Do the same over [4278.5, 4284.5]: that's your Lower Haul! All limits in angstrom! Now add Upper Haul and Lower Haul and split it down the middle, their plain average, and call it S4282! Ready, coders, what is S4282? 30.2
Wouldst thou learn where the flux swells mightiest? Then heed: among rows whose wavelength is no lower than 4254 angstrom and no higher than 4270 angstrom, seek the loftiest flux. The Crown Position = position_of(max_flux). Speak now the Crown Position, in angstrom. 4262.0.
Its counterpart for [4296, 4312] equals 4307.0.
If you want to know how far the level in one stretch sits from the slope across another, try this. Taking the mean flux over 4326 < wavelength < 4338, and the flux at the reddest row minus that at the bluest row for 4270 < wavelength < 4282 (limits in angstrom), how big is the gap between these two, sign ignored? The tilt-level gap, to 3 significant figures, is 5.93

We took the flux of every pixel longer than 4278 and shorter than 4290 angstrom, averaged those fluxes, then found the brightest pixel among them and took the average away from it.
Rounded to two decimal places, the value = 0.11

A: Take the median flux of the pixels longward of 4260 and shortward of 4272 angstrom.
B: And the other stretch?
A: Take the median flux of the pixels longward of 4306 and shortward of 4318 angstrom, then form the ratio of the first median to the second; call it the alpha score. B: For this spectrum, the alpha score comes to 1.11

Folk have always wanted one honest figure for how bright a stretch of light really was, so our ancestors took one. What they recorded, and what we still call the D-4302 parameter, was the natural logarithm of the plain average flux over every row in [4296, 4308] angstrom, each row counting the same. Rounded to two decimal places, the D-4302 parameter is 1.46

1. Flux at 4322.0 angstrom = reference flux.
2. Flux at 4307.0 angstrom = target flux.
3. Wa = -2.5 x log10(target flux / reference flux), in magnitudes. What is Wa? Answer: 0.3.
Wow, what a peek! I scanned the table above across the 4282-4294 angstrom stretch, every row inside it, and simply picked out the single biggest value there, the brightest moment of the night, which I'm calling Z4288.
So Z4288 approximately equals 5.85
